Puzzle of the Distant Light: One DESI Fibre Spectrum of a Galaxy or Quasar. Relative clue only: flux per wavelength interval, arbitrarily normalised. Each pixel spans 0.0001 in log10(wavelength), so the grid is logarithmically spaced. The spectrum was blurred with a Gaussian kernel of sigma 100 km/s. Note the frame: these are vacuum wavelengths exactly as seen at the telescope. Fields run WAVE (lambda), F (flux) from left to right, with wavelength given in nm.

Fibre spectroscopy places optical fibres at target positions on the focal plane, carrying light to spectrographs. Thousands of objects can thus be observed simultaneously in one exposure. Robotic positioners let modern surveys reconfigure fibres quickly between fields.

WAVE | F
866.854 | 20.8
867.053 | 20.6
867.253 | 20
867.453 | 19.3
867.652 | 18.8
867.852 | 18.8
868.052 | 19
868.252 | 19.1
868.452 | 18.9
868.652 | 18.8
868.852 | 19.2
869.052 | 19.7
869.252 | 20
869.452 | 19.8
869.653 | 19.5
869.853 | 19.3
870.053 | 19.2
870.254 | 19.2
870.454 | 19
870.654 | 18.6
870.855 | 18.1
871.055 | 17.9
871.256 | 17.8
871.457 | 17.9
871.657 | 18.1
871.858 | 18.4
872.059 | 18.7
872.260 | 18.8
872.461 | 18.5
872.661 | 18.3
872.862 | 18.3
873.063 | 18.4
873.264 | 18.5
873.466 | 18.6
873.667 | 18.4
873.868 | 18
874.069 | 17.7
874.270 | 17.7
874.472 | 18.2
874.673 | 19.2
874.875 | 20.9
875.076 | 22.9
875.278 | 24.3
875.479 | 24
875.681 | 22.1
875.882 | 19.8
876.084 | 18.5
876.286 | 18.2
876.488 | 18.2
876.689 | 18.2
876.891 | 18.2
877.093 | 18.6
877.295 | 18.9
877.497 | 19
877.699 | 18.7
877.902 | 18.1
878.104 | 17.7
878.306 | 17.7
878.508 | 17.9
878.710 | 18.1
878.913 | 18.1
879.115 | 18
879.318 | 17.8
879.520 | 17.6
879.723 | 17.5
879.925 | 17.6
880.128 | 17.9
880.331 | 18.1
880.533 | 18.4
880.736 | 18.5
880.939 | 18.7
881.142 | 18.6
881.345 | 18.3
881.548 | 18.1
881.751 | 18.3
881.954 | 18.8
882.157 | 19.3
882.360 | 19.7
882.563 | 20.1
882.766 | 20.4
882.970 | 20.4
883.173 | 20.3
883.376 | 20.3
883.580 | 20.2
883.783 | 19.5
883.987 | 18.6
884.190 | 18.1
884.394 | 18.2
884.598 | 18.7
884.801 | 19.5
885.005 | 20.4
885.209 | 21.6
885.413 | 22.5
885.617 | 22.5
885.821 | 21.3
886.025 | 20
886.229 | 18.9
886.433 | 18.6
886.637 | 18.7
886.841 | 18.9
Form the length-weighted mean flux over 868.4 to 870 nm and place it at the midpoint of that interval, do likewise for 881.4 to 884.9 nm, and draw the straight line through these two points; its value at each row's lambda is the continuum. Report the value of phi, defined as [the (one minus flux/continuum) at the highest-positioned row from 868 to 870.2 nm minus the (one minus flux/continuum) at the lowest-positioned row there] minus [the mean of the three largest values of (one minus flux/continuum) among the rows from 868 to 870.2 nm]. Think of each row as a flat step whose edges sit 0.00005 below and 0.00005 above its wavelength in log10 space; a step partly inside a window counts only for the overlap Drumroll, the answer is -0.04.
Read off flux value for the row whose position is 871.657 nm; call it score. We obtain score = 18.1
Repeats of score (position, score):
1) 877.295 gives 18.9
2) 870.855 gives 18.1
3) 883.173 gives 20.3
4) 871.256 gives 17.8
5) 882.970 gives 20.4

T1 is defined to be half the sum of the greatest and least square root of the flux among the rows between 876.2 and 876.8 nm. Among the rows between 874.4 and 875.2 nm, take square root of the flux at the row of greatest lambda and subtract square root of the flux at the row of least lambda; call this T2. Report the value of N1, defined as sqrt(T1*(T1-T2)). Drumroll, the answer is 3.998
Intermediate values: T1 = 4.27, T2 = 0.52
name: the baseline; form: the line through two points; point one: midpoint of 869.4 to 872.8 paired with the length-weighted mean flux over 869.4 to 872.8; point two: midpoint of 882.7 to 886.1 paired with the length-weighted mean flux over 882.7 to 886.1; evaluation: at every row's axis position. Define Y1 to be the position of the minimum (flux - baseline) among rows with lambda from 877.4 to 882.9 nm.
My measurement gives 879.723 nm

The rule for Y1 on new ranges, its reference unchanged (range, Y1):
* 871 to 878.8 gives 878.306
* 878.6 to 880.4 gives 879.723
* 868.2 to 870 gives 868.652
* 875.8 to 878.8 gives 878.306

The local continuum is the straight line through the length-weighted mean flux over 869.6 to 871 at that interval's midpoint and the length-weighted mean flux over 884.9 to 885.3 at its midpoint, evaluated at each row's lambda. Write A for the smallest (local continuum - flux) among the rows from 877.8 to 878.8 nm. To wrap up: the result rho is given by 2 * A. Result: 3.7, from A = 1.9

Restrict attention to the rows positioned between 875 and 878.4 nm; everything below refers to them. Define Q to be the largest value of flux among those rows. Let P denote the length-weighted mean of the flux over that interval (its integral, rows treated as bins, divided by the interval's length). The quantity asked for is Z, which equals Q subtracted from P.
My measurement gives -4.73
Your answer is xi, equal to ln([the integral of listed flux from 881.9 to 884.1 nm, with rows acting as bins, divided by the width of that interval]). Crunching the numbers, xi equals 2.99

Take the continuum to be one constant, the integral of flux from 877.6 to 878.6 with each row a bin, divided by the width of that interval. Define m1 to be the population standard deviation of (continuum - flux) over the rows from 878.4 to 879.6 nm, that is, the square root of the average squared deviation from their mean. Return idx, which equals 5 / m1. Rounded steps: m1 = 0.2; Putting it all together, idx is 28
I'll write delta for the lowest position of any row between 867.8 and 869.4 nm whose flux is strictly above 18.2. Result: 867.852 nm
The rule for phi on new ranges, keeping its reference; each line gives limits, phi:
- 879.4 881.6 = -0.12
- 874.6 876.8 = -0.01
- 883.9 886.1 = -0.13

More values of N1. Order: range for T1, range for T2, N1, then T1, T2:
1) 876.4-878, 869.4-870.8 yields 4.375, 4.31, -0.14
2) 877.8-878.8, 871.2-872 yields 4.195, 4.23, 0.07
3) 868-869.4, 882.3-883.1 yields 4.365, 4.40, 0.08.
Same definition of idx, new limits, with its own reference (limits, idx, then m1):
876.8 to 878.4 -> 10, 0.5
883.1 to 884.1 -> 8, 0.7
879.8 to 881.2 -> 13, 0.4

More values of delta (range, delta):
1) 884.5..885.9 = 884.598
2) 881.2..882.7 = 881.345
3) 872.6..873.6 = 872.661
